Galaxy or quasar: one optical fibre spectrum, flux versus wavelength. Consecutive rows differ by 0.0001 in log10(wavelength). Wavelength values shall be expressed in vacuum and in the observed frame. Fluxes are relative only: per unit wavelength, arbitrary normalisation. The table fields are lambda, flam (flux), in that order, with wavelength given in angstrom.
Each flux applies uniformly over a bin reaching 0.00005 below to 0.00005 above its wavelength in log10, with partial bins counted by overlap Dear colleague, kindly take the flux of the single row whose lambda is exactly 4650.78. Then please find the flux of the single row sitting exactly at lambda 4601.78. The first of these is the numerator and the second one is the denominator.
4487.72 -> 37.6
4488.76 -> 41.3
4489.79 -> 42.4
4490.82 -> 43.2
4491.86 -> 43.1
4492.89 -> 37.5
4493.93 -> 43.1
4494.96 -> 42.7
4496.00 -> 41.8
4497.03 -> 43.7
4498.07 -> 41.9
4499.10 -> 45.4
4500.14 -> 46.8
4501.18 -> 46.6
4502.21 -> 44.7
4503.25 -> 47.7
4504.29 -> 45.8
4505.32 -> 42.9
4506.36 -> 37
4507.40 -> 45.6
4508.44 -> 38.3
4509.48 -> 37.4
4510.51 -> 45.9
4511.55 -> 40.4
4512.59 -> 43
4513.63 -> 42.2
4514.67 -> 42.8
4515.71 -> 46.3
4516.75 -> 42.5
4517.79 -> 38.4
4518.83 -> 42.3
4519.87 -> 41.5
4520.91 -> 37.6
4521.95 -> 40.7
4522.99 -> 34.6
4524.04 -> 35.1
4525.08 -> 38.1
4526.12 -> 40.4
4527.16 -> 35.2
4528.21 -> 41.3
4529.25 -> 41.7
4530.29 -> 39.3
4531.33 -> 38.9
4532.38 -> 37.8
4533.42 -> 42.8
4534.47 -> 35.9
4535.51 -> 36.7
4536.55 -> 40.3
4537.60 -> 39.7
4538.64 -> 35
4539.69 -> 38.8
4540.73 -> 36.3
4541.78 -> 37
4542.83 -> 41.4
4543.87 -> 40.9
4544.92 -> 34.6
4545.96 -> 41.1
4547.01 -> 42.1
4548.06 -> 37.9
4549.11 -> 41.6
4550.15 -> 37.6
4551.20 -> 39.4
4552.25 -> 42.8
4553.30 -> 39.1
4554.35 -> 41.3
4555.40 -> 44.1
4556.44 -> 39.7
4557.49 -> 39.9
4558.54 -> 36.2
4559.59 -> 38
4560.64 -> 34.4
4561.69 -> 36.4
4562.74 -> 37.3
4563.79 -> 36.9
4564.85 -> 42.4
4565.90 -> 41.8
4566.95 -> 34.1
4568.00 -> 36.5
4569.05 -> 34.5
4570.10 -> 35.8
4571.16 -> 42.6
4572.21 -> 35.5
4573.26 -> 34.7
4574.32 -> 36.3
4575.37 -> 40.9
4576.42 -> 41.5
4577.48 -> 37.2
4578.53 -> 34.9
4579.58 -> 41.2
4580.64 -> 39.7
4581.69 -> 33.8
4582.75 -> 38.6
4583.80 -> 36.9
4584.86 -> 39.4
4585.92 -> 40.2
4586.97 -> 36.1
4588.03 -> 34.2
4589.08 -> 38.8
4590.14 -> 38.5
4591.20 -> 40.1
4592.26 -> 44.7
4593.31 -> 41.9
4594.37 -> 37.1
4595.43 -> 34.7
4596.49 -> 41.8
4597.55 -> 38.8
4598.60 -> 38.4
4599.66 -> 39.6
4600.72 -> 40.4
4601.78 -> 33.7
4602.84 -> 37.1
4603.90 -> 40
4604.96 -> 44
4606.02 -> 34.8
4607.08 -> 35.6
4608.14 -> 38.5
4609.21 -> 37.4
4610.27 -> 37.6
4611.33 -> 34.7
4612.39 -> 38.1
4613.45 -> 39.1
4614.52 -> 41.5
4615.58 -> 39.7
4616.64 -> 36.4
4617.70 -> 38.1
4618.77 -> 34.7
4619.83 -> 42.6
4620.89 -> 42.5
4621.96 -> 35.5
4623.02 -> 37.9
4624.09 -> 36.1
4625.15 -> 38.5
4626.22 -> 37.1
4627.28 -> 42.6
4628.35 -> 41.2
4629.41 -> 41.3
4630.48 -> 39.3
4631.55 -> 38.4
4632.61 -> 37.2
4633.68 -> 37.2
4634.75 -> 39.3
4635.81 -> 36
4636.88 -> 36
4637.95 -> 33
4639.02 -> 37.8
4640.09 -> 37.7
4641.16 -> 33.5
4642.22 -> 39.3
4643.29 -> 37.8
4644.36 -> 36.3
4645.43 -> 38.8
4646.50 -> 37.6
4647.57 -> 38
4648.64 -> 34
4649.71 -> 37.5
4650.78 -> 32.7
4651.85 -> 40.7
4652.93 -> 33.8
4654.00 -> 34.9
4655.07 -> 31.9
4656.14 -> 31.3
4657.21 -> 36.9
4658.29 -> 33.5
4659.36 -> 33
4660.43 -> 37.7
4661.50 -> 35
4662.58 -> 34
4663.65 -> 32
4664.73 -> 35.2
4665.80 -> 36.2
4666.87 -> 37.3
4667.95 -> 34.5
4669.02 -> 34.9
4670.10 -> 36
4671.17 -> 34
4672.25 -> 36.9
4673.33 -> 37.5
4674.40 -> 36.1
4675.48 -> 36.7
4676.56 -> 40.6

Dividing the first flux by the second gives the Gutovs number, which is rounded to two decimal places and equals 0.97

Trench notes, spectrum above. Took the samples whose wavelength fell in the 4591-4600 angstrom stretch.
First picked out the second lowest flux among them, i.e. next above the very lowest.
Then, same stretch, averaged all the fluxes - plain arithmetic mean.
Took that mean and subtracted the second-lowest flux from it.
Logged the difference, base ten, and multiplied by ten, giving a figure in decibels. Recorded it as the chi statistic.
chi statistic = 4.1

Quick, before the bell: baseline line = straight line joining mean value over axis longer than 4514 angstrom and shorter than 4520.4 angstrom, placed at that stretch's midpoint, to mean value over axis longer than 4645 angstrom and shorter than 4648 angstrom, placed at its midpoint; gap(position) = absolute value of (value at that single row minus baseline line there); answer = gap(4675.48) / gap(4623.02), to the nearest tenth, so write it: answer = 0.5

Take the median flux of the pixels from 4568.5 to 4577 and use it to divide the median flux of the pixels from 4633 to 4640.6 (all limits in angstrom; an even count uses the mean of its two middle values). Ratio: 1.03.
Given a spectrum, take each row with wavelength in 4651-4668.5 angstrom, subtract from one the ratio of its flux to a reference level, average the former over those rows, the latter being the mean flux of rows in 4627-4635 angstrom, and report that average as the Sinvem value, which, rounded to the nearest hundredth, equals 0.12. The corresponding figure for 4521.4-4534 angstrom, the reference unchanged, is 0.02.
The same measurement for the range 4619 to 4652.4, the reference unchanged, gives 0.04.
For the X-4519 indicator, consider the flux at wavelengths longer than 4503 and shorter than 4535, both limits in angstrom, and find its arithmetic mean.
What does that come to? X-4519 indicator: 40.6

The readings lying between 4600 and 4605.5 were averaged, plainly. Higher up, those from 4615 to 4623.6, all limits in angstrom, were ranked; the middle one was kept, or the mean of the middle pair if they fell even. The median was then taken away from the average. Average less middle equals 1.0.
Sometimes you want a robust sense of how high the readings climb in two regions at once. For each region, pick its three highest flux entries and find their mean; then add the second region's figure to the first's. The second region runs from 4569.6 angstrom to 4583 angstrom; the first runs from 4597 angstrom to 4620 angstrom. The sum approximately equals 84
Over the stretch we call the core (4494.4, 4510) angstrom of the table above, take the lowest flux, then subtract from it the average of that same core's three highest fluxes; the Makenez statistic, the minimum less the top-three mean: -10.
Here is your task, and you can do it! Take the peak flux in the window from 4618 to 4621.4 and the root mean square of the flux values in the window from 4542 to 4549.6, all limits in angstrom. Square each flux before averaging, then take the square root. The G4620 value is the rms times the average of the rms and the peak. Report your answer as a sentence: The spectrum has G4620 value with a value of 1653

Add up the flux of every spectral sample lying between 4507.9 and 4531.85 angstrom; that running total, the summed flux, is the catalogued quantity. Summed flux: 924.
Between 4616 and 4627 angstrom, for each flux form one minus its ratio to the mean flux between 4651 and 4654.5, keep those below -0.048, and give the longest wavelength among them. 4625.15 angstrom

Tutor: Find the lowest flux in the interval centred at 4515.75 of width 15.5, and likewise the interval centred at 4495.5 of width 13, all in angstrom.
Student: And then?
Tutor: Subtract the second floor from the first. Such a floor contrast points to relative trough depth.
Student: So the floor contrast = -3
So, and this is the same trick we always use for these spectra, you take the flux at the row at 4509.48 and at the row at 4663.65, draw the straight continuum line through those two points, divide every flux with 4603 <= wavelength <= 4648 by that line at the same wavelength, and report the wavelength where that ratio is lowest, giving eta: 4637.95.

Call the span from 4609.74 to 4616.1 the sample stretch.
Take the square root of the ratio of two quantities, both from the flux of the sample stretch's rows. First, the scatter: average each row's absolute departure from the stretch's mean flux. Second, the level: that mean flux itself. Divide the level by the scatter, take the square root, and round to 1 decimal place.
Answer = 4.8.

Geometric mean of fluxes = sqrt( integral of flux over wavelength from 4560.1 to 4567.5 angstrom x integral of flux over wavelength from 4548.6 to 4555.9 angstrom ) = 288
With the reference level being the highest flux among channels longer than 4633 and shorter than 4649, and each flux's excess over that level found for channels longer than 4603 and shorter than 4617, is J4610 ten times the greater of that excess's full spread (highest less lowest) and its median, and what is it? 93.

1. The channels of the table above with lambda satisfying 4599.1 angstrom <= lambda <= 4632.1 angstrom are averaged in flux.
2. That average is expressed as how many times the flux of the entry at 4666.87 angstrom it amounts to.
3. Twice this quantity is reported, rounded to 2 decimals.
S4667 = 2.07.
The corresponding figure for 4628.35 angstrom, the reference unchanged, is 1.87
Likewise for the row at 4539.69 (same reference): 1.99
